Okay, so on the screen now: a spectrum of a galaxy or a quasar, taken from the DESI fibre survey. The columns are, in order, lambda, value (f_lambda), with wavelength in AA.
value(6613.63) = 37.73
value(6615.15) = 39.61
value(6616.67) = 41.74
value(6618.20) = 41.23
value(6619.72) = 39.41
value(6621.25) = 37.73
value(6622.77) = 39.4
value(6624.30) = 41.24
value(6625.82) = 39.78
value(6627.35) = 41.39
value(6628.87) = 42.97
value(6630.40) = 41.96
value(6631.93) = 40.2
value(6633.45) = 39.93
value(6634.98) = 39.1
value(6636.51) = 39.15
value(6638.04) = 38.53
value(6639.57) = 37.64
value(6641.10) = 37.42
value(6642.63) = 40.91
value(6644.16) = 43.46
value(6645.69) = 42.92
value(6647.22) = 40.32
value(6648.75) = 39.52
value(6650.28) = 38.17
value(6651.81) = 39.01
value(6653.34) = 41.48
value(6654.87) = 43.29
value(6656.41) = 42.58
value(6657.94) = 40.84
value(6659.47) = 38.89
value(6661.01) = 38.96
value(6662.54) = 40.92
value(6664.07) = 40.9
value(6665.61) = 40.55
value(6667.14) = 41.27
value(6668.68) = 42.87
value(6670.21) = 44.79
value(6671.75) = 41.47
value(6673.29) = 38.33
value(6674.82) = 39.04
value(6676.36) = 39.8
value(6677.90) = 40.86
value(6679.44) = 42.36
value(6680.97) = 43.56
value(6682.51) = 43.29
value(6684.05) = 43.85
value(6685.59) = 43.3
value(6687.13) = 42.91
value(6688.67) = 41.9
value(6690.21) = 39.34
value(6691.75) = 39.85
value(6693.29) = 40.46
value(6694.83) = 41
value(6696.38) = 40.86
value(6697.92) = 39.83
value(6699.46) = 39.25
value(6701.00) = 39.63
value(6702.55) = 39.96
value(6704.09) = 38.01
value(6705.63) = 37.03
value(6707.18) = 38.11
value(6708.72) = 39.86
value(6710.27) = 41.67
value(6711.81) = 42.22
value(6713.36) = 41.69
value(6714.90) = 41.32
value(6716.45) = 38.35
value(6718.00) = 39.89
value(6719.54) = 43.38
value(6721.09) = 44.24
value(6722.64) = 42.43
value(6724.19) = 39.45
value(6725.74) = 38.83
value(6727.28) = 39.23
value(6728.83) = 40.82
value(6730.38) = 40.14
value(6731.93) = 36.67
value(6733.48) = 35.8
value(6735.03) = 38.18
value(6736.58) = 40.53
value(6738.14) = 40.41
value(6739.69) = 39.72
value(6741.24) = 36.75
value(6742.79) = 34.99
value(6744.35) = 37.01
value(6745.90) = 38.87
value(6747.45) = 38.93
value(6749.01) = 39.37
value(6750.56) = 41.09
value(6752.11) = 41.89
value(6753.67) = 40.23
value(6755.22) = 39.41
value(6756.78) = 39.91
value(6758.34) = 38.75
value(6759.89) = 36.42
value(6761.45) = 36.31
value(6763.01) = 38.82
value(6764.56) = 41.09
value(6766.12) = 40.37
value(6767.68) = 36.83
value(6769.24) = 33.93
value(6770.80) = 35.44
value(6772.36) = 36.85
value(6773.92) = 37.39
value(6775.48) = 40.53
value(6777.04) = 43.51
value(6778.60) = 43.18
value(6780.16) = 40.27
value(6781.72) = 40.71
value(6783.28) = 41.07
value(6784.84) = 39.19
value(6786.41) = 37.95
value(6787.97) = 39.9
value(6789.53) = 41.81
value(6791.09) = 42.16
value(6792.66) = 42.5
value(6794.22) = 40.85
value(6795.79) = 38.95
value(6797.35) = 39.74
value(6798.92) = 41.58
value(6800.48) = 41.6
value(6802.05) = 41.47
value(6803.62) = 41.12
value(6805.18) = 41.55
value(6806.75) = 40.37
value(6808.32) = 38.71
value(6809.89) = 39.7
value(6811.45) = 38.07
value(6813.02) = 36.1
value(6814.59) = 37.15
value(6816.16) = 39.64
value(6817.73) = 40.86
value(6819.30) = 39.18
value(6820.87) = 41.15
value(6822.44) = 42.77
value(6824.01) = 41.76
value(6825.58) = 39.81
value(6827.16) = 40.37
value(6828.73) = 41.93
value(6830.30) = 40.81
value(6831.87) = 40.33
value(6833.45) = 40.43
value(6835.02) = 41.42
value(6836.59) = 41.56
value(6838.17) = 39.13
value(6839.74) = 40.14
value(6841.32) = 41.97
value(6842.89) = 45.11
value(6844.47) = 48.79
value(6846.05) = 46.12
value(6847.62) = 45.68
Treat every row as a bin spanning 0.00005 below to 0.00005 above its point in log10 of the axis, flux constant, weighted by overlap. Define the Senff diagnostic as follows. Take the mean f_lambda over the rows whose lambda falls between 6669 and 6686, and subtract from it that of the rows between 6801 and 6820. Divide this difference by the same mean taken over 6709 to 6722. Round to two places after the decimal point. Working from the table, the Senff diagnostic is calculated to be 0.06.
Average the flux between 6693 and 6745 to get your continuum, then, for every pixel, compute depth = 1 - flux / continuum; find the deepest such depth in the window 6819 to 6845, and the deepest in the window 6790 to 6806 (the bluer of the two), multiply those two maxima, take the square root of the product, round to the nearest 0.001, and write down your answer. 0.015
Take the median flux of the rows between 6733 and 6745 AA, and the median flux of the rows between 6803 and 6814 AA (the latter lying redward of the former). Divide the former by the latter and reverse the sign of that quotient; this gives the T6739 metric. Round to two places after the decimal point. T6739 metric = -0.95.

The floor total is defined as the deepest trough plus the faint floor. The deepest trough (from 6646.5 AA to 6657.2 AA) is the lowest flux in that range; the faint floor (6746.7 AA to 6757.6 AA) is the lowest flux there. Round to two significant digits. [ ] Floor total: 77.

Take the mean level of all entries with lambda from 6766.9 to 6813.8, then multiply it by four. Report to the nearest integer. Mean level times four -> 159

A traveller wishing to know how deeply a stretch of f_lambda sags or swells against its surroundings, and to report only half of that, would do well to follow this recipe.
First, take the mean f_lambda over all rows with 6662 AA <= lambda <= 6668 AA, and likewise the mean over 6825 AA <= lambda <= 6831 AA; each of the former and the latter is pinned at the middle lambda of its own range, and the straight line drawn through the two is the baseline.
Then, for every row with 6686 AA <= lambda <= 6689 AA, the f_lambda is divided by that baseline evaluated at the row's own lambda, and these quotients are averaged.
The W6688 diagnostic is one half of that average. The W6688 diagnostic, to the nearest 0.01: 0.52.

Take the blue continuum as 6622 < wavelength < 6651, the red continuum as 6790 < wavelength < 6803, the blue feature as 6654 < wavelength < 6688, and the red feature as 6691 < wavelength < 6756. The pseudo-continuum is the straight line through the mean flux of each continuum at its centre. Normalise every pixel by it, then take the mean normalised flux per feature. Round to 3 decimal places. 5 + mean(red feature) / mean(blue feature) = 5.948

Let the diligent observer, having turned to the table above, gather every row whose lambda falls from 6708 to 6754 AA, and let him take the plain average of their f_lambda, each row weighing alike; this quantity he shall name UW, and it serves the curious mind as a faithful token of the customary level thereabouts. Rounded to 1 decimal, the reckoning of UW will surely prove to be 39.8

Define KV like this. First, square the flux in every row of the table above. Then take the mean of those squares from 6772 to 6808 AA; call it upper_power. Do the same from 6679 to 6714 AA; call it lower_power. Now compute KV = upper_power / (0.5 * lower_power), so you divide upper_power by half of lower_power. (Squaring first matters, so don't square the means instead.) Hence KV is 1.98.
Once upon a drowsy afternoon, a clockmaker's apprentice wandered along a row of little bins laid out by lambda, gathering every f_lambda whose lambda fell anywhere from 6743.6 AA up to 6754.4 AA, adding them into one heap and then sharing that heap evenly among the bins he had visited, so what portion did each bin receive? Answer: 39.6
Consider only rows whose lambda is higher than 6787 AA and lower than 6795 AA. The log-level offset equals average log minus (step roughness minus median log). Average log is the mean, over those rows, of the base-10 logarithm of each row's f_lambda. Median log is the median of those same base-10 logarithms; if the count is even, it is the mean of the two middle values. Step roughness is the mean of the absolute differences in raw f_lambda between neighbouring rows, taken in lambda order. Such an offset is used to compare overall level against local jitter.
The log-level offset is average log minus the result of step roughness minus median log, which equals 2.18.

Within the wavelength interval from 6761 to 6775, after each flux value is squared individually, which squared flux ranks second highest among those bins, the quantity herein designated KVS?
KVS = 1630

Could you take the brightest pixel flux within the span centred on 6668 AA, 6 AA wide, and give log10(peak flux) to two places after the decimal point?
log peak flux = 1.65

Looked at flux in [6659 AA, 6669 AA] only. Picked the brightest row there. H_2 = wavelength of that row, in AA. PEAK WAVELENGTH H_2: 6668.68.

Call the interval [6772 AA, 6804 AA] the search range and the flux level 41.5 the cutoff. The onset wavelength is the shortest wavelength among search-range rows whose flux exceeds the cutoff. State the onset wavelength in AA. 6777.04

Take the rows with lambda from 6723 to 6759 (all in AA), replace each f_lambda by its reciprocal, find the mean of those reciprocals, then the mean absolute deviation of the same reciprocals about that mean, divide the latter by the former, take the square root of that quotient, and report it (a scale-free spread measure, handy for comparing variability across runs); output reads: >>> 0.186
